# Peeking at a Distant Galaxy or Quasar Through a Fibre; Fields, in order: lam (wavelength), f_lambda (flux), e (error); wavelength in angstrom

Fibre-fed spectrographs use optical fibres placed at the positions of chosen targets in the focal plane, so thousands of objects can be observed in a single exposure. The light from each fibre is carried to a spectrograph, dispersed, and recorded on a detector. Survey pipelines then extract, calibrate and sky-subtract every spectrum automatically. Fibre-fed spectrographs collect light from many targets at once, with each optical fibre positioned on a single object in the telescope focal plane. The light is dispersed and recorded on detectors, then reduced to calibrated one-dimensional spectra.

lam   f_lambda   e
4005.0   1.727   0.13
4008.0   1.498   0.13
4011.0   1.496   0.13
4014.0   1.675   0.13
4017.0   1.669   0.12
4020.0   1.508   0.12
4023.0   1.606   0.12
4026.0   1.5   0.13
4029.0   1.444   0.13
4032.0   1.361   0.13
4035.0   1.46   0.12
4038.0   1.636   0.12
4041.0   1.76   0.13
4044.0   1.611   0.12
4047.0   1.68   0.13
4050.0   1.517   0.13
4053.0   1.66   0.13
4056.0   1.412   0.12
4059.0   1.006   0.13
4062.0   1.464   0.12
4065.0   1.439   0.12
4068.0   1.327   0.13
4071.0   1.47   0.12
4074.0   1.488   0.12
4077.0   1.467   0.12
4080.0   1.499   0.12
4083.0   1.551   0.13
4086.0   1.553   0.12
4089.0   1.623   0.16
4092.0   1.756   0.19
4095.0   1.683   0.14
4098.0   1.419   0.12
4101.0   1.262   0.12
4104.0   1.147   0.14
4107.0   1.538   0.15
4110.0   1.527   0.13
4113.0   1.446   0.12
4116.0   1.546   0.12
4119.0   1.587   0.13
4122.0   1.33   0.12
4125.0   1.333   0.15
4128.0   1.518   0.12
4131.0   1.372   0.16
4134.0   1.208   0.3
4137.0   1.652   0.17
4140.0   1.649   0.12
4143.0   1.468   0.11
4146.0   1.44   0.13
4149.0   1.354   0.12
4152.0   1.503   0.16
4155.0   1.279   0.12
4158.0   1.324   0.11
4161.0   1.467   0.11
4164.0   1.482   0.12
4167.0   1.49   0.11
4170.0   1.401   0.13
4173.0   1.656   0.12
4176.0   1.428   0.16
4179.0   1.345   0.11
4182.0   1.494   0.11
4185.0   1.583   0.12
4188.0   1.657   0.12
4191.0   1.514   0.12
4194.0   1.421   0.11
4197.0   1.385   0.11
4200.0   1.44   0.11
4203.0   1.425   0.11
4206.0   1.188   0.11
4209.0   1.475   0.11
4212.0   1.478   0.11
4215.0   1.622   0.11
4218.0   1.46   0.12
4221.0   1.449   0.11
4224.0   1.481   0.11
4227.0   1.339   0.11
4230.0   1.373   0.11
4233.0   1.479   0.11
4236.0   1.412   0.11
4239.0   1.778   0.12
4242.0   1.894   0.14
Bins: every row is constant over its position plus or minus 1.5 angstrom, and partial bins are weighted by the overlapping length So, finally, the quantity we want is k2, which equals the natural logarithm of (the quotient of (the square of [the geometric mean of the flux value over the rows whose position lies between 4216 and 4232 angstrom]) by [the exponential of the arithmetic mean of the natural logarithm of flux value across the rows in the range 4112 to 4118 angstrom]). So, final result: 0.30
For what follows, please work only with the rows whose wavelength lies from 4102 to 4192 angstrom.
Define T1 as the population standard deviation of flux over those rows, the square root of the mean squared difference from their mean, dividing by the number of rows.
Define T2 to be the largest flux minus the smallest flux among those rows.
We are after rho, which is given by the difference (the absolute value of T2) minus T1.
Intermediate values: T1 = 0.128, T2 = 0.51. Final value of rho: 0.38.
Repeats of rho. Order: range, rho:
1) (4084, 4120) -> 0.45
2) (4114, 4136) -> 0.25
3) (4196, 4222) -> 0.33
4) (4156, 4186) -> 0.24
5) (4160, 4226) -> 0.37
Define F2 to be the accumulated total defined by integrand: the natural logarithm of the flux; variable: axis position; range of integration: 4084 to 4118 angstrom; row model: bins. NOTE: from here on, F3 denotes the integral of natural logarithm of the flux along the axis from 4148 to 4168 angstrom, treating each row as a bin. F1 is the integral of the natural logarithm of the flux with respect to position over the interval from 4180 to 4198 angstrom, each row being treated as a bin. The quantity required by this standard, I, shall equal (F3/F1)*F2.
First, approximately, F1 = 7.4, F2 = 13.6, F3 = 6.9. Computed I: 12.7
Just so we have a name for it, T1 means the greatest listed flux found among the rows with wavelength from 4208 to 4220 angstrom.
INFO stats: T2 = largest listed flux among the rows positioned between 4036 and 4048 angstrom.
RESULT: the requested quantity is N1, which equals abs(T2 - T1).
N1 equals 0.14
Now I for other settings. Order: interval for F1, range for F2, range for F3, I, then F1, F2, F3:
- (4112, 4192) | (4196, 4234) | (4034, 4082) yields 8.5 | 30.2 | 13.5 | 18.9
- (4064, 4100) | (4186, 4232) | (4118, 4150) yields 13.2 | 15.0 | 16.9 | 11.7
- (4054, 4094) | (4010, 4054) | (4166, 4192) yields 13.9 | 15.1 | 19.8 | 10.6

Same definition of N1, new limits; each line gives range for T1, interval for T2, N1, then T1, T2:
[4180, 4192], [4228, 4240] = 0.12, 1.657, 1.778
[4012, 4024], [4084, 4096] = 0.08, 1.675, 1.756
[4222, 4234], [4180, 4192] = 0.18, 1.481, 1.657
